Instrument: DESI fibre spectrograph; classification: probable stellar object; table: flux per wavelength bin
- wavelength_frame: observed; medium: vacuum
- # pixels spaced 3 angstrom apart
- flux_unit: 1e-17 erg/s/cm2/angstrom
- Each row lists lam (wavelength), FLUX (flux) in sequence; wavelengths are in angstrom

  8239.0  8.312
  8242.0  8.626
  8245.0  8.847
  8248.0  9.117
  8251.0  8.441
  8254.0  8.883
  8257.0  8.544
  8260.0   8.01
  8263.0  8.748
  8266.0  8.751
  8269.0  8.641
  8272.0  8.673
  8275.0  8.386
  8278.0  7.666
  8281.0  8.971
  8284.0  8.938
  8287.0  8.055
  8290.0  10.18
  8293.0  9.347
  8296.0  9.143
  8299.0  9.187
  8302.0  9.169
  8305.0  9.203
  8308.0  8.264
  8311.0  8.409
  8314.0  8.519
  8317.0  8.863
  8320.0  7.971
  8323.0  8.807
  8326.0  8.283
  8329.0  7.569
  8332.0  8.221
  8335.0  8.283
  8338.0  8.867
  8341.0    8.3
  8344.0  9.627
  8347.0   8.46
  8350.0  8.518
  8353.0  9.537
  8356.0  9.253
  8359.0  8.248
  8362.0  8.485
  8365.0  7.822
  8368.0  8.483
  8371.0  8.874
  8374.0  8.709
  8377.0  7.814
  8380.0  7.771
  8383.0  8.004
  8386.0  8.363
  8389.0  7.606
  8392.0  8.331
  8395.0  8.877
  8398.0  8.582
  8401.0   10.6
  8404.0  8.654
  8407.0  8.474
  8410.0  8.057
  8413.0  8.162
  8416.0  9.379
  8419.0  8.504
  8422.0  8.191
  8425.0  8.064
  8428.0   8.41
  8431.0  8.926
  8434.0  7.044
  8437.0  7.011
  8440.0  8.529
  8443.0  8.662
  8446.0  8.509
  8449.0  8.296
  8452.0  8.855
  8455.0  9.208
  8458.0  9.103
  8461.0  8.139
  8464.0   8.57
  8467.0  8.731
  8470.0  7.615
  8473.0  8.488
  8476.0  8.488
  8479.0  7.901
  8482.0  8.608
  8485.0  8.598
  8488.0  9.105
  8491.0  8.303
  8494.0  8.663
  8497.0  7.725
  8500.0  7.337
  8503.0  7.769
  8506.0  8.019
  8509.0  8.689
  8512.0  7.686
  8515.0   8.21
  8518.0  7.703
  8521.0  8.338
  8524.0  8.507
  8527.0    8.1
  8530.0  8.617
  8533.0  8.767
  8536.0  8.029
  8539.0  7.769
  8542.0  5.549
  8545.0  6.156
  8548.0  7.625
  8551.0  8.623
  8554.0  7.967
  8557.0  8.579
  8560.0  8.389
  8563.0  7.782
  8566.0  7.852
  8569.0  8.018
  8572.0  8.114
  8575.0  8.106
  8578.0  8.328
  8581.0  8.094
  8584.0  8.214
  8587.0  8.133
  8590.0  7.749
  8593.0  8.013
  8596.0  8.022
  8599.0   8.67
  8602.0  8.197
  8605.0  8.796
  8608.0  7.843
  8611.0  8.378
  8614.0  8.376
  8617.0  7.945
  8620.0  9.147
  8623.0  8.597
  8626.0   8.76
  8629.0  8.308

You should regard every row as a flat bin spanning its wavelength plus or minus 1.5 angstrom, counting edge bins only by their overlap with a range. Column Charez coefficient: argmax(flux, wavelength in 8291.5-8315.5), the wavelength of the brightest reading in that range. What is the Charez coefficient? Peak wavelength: 8293.0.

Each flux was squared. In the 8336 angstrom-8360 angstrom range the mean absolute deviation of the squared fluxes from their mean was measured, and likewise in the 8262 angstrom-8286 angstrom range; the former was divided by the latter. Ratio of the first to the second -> 1.76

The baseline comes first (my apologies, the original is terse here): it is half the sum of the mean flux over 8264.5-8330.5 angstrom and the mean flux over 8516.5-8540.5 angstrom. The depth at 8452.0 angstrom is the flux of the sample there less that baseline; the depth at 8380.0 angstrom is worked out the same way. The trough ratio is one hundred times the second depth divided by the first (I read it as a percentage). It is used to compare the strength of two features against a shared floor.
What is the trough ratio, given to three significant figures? -171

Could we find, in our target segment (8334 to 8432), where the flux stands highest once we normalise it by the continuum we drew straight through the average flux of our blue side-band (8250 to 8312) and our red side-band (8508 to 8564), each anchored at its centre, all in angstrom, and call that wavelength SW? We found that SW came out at 8401.0 angstrom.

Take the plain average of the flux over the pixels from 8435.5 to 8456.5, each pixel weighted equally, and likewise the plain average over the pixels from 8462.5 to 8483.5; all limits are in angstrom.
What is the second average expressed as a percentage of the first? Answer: 99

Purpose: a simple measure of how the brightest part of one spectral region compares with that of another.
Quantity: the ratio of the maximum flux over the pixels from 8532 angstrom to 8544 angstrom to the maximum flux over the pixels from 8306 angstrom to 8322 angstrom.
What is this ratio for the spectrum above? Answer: 0.99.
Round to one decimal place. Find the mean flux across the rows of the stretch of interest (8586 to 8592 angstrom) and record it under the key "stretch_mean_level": 7.9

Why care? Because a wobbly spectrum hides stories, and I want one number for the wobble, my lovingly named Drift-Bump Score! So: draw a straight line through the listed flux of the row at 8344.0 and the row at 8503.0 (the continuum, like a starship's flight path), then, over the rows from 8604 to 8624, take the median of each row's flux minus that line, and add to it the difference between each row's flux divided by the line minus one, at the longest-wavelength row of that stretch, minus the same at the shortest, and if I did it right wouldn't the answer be 1.9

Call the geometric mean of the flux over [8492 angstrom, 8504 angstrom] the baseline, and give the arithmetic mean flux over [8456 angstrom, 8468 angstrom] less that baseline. 0.8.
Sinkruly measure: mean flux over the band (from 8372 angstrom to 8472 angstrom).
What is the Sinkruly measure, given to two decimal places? 8.42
